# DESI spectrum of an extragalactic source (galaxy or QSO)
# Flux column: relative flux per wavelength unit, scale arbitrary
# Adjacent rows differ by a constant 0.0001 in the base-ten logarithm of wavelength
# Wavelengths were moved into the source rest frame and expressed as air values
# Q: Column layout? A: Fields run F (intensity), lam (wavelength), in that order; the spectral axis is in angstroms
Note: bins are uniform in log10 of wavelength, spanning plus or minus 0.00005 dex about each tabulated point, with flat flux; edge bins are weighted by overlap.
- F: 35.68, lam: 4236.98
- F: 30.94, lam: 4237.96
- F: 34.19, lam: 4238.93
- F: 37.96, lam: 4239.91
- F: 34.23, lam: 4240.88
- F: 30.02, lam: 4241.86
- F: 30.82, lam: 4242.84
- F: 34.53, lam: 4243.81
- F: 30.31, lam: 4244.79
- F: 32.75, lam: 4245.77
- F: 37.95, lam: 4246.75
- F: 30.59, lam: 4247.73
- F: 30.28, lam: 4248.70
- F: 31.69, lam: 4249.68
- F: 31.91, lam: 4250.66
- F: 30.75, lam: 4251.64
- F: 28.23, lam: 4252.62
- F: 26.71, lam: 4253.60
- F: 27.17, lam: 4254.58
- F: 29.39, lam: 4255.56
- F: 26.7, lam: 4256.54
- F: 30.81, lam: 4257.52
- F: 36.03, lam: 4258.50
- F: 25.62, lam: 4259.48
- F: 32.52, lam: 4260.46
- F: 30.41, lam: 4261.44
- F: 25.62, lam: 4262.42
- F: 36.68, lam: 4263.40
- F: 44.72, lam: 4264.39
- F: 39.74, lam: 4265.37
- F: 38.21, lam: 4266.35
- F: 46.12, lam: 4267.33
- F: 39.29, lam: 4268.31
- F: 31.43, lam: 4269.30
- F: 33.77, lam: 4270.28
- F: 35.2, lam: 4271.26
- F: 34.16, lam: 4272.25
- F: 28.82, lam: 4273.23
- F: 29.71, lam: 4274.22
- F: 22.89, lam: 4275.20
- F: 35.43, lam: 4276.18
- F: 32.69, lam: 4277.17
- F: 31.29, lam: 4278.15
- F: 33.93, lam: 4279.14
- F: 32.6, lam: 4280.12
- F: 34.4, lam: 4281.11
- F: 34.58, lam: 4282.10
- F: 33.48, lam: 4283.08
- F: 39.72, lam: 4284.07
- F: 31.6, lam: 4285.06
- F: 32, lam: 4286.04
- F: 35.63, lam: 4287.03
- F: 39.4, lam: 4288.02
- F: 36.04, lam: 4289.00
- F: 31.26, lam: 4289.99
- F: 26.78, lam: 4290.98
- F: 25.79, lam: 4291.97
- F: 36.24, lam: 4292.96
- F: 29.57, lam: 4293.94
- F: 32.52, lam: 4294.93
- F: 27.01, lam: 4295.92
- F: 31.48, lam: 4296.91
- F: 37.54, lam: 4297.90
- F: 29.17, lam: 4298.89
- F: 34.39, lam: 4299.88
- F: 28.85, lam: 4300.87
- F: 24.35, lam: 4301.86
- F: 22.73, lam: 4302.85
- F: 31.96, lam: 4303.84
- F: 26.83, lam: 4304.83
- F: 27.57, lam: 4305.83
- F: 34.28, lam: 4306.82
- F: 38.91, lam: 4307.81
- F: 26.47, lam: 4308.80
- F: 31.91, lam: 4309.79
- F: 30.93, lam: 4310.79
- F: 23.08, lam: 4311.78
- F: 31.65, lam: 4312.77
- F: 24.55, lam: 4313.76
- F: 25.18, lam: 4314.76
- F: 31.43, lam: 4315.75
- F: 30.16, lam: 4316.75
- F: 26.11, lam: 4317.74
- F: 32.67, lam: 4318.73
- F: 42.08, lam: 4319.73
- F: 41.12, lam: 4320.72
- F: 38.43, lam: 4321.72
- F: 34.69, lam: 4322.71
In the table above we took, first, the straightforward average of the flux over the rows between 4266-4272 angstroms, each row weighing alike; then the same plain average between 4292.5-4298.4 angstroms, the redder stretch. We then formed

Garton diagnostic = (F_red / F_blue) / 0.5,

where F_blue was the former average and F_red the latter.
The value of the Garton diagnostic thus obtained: 1.74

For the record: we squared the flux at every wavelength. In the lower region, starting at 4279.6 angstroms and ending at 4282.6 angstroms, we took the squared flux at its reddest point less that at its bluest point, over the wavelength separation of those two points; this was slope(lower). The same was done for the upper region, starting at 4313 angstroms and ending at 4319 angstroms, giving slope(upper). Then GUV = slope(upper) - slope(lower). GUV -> 26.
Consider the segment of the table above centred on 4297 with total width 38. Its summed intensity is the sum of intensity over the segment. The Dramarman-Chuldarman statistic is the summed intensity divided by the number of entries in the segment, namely 31.2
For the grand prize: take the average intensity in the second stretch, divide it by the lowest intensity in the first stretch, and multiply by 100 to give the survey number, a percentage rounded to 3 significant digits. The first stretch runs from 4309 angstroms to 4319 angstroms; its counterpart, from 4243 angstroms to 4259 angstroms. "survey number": 134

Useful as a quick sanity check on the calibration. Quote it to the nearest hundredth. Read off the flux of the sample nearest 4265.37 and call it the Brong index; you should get 39.74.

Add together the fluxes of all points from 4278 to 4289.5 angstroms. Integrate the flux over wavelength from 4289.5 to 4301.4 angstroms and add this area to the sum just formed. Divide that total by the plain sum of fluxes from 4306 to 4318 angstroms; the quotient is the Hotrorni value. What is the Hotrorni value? 2.20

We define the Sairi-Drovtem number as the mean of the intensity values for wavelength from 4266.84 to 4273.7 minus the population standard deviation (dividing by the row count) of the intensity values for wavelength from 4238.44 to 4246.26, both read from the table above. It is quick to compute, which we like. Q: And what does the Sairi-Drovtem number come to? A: 33.0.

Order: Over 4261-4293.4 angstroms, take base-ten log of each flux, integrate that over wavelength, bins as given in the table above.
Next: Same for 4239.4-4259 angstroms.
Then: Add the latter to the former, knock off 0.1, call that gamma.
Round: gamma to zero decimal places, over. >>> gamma 79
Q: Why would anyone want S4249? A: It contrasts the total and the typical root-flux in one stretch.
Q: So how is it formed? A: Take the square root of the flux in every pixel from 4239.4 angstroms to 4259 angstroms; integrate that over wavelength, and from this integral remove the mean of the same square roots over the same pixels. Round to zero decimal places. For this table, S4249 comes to 104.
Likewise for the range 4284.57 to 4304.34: 105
